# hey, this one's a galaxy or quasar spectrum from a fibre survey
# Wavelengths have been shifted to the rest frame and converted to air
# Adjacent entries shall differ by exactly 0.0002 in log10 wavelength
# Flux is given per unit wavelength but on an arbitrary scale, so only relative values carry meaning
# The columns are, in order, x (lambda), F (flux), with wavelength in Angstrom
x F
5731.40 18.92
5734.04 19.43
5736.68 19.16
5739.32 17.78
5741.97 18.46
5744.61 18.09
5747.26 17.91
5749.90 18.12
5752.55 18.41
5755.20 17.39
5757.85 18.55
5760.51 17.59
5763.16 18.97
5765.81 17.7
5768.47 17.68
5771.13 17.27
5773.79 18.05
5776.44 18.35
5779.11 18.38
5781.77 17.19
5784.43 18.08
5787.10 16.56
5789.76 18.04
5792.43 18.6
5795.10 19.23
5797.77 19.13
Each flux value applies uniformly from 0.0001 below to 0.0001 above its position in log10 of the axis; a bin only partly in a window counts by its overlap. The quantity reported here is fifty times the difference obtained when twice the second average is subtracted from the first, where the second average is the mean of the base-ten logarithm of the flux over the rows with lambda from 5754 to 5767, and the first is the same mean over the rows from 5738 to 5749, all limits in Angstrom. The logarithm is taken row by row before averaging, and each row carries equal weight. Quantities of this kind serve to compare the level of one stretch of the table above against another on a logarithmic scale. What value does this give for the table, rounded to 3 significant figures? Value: -62.8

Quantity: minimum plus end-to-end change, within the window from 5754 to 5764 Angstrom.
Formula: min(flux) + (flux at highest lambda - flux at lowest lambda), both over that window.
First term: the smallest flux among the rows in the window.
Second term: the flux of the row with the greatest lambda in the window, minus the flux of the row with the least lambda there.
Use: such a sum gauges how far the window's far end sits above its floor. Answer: 19.0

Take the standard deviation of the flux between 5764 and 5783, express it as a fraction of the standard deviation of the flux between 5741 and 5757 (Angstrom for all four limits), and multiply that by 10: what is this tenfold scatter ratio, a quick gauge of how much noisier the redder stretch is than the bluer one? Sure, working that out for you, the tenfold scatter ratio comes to 12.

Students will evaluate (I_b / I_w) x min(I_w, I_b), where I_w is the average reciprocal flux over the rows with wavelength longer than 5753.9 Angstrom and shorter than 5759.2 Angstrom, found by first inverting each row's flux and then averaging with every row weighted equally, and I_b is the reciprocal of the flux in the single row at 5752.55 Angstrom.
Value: 0.053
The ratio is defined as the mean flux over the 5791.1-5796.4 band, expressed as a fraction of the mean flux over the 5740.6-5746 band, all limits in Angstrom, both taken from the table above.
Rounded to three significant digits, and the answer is 1.04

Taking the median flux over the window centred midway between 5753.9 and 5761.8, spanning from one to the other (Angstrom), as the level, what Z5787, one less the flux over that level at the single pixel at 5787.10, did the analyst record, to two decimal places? 0.06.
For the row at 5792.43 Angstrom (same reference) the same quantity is -0.06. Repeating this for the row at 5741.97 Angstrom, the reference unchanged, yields -0.05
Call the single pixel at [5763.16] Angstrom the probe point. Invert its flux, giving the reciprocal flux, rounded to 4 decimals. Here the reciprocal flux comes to 0.0527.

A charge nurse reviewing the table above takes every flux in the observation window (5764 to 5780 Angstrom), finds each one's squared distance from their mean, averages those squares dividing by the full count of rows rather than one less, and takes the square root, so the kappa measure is 0.40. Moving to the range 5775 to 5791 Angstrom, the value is 0.67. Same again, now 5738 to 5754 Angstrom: 0.24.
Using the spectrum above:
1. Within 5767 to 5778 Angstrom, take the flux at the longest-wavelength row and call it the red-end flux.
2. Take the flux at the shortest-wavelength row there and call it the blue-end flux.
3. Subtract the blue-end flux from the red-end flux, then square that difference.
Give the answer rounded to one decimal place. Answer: 0.4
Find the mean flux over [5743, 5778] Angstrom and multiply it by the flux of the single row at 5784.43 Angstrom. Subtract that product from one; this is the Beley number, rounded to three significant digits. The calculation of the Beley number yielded -325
